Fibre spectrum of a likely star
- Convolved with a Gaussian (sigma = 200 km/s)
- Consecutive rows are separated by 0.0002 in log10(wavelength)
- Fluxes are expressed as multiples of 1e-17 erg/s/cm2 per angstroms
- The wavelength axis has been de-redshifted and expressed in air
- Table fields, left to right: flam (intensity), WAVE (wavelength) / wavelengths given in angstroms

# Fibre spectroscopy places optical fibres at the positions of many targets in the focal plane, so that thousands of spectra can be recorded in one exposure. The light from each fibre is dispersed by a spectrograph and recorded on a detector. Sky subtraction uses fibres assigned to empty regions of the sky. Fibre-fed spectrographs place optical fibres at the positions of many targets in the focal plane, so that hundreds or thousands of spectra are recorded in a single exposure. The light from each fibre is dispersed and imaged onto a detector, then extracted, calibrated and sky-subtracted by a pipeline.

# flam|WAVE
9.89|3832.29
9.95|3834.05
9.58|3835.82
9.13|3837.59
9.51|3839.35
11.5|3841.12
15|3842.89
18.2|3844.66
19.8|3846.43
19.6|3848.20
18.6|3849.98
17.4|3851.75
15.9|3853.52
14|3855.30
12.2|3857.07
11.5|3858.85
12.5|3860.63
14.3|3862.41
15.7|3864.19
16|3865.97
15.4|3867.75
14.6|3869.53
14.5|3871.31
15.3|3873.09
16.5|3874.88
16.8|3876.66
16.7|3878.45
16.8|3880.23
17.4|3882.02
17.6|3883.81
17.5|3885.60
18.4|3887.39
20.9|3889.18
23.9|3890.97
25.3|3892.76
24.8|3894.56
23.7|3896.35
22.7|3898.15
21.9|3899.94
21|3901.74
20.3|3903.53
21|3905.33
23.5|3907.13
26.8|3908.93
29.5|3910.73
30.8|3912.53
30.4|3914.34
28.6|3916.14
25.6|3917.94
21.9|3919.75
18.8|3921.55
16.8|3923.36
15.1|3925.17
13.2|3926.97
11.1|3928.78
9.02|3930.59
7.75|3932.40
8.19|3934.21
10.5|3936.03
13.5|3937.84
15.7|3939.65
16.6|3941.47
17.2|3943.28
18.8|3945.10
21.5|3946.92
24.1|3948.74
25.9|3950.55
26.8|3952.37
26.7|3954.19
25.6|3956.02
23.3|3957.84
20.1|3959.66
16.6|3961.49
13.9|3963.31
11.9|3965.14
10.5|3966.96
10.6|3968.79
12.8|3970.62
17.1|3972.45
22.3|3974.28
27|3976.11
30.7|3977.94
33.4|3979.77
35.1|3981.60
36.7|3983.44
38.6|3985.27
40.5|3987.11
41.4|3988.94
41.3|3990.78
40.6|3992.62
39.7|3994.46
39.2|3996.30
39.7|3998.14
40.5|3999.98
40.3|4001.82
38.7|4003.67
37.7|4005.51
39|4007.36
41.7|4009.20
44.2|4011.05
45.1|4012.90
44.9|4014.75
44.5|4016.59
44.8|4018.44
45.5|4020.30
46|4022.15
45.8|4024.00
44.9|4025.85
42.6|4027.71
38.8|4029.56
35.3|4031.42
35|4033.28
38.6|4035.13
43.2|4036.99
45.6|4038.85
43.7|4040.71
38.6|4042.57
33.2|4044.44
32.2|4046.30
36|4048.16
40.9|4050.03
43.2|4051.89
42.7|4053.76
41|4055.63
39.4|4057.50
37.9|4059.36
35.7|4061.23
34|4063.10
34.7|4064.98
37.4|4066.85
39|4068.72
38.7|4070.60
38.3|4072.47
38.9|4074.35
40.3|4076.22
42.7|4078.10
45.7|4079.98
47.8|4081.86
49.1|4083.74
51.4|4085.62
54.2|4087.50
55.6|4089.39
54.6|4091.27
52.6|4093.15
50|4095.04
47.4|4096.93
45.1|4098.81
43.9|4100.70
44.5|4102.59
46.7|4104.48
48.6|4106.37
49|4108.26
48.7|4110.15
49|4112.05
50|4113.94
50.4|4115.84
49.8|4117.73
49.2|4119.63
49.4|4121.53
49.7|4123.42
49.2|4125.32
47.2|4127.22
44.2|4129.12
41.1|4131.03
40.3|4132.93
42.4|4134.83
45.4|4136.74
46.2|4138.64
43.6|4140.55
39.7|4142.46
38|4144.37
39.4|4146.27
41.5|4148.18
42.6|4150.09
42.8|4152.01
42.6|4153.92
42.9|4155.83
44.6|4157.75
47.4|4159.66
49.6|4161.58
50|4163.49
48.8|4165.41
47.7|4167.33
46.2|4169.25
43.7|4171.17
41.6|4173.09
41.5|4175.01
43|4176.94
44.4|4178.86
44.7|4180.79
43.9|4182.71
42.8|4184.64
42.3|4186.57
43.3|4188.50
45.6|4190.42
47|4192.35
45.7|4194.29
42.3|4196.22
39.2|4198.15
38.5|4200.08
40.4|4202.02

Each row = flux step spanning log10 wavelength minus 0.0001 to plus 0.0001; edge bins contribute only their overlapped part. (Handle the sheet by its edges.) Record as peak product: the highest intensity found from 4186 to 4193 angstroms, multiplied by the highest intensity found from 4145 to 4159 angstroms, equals 2096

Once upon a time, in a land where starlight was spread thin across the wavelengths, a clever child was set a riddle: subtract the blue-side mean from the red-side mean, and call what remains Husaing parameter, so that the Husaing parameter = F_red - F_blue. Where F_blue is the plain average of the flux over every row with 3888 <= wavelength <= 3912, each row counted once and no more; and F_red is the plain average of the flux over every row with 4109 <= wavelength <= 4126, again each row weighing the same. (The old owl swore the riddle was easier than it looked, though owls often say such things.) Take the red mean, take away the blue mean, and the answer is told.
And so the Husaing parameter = 26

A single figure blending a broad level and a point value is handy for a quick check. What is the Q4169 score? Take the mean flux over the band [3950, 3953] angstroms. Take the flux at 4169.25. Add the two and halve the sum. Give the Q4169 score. 36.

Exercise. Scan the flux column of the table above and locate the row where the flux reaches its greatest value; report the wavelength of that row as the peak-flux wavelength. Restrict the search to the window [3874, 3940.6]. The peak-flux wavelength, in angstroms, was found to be 3912.53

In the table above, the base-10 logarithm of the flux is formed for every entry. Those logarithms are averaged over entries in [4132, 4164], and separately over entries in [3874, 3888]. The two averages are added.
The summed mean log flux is 2.9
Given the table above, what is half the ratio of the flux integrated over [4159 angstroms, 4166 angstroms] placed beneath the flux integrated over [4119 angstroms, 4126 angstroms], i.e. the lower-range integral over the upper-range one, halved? 0.5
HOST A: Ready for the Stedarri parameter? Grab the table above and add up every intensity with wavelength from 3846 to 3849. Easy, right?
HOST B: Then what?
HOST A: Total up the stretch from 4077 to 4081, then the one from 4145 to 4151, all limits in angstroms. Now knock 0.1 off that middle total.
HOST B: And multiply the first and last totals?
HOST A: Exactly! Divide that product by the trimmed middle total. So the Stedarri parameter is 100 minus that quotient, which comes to 45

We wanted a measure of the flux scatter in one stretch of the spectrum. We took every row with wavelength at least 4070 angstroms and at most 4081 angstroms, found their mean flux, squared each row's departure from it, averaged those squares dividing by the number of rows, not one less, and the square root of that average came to 2.6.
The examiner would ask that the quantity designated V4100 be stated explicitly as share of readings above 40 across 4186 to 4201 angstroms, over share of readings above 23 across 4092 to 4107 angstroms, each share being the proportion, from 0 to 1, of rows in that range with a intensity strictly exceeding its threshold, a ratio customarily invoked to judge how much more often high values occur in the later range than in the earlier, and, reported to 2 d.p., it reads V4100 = 0.75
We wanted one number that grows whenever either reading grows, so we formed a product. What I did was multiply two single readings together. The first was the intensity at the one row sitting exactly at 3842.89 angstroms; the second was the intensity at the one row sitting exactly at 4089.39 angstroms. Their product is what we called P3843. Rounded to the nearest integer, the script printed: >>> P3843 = 834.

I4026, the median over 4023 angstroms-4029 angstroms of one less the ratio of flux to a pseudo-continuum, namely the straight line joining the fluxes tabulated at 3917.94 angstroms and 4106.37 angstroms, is -0.16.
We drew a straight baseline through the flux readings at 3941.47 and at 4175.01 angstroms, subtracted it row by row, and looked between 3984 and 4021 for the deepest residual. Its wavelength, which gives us 4005.51 angstroms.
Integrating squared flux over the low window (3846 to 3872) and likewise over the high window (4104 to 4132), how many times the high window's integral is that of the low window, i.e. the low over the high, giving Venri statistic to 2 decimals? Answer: 0.10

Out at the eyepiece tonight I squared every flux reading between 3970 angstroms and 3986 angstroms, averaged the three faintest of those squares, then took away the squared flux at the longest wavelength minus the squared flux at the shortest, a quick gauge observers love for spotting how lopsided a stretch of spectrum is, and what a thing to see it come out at -1008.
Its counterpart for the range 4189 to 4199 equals 2344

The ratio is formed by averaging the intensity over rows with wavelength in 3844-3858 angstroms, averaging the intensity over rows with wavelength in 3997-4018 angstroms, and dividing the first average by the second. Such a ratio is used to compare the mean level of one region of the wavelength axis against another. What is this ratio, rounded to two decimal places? 0.41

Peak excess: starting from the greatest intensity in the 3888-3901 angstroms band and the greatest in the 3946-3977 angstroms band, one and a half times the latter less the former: 15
